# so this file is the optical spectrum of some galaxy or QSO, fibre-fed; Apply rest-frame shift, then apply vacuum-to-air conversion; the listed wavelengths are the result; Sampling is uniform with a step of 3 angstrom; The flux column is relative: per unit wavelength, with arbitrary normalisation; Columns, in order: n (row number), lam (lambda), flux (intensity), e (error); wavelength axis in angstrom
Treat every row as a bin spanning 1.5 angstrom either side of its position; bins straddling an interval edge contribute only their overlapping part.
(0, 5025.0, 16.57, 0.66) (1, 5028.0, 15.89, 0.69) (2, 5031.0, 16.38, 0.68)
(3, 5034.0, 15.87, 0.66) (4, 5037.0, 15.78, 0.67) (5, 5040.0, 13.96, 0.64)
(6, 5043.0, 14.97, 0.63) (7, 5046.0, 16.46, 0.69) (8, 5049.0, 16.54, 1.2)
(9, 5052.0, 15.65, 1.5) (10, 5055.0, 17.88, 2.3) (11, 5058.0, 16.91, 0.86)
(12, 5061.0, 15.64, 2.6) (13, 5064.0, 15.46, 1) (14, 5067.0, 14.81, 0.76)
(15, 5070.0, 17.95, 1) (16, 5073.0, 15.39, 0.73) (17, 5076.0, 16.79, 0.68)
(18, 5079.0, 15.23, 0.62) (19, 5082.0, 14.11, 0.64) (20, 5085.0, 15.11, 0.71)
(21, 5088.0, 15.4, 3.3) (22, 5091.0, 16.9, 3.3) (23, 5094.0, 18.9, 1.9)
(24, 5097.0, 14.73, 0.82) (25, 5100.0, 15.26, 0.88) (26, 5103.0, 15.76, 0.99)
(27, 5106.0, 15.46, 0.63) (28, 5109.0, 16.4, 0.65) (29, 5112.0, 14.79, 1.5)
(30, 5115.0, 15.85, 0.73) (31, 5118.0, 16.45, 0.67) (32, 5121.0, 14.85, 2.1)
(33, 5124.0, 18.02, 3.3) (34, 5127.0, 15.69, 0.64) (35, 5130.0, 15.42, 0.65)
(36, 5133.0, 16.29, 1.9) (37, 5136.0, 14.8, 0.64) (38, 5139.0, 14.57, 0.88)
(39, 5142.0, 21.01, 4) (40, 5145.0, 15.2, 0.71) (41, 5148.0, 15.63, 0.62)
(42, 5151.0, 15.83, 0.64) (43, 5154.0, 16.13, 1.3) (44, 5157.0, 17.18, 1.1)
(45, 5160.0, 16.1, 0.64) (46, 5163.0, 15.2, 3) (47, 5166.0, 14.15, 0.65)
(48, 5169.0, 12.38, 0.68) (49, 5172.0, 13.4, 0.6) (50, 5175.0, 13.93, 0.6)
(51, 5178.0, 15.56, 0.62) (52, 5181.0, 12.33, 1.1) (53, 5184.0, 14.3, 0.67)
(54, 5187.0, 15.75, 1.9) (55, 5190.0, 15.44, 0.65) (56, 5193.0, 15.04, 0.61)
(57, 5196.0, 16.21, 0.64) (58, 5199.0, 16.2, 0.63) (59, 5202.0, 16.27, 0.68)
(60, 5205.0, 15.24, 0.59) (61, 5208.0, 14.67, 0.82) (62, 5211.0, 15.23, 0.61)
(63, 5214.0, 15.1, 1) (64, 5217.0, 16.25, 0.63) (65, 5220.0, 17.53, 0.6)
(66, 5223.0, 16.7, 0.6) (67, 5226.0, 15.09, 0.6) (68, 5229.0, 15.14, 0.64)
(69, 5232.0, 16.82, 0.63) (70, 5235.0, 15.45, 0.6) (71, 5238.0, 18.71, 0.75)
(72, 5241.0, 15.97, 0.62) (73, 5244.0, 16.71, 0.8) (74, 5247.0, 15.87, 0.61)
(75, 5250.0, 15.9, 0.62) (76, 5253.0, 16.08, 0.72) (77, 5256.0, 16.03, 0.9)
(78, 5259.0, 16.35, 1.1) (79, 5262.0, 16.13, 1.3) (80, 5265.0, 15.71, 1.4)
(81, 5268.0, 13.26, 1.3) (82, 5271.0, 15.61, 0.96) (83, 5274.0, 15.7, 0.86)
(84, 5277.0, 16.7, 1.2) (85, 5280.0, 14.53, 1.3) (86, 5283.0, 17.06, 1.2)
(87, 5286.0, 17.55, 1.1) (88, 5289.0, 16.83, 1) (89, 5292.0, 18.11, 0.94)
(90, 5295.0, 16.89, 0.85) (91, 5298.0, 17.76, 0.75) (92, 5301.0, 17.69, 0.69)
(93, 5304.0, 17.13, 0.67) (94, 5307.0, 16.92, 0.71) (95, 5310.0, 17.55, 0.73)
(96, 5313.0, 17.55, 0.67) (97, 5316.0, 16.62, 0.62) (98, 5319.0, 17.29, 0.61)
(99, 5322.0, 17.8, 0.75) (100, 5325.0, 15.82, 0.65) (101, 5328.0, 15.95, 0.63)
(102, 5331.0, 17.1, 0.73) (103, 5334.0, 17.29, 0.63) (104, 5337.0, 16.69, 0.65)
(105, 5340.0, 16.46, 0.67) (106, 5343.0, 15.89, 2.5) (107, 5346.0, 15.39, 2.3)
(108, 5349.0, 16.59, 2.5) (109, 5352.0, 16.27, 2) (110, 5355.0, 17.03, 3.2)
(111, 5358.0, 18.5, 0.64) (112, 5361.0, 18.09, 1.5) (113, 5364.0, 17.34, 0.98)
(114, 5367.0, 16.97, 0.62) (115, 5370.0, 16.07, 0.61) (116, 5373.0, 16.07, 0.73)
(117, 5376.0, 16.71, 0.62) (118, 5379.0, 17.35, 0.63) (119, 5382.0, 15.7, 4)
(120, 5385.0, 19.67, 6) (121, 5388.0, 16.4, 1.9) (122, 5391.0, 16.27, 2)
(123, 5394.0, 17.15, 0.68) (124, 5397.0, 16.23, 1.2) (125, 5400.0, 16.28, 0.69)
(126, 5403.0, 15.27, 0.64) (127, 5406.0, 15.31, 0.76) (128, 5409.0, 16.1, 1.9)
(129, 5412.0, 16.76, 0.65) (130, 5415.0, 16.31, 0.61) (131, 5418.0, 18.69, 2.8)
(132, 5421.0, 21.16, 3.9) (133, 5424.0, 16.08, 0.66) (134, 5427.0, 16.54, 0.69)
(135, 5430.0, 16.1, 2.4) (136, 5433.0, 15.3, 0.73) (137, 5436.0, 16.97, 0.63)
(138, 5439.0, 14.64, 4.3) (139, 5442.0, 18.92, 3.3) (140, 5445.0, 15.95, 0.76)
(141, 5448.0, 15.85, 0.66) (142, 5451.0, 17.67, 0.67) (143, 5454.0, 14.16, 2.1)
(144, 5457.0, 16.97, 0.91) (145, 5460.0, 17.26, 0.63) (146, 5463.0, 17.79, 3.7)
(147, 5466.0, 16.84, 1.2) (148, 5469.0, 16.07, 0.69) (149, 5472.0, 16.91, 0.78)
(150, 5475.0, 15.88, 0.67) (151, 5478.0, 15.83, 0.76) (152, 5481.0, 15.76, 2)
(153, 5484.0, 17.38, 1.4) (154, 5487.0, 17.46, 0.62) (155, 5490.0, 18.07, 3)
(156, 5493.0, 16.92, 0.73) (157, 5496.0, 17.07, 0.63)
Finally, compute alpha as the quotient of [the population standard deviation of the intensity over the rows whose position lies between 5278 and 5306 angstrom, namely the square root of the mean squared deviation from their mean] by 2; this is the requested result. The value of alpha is 0.49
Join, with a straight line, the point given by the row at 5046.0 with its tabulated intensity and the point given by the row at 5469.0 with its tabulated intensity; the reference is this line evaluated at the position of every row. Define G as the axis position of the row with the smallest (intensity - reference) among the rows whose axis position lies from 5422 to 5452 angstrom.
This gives 5439.0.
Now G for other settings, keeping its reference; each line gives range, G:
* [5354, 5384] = 5382.0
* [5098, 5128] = 5112.0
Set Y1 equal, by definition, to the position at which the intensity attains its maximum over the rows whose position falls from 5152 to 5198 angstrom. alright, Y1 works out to 5157.0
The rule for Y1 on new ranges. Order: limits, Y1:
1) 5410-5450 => 5421.0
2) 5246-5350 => 5292.0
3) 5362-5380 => 5379.0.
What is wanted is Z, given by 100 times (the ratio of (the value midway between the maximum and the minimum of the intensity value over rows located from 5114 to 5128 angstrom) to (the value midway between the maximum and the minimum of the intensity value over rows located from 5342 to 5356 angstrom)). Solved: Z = 101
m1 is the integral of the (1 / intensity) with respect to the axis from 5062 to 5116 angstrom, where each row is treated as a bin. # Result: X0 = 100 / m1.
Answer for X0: 29.1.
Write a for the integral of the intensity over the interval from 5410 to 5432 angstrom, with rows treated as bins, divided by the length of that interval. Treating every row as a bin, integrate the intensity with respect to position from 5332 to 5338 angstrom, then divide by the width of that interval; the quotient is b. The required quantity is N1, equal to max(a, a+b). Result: 34.3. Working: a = 17.3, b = 17.0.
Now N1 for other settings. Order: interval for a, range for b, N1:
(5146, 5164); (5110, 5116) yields 31.4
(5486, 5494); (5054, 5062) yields 34.3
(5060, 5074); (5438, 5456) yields 32.1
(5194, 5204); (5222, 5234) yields 32.0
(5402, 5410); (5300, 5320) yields 32.8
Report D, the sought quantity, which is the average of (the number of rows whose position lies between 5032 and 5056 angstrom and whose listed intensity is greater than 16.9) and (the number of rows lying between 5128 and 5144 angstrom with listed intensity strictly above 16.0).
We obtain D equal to 1.5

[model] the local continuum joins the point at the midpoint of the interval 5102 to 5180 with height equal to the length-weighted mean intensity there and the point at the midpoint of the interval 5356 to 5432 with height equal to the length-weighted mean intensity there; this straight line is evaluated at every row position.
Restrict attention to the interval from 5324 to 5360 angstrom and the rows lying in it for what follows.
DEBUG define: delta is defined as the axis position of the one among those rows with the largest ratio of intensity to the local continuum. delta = 5358.0 angstrom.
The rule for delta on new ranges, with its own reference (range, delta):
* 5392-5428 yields 5421.0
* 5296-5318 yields 5298.0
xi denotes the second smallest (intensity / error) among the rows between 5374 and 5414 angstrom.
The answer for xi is 4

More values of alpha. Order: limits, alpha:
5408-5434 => 0.85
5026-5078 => 0.50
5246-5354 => 0.48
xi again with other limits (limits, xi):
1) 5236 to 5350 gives 7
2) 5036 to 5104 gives 5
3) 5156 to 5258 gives 8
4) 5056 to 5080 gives 15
